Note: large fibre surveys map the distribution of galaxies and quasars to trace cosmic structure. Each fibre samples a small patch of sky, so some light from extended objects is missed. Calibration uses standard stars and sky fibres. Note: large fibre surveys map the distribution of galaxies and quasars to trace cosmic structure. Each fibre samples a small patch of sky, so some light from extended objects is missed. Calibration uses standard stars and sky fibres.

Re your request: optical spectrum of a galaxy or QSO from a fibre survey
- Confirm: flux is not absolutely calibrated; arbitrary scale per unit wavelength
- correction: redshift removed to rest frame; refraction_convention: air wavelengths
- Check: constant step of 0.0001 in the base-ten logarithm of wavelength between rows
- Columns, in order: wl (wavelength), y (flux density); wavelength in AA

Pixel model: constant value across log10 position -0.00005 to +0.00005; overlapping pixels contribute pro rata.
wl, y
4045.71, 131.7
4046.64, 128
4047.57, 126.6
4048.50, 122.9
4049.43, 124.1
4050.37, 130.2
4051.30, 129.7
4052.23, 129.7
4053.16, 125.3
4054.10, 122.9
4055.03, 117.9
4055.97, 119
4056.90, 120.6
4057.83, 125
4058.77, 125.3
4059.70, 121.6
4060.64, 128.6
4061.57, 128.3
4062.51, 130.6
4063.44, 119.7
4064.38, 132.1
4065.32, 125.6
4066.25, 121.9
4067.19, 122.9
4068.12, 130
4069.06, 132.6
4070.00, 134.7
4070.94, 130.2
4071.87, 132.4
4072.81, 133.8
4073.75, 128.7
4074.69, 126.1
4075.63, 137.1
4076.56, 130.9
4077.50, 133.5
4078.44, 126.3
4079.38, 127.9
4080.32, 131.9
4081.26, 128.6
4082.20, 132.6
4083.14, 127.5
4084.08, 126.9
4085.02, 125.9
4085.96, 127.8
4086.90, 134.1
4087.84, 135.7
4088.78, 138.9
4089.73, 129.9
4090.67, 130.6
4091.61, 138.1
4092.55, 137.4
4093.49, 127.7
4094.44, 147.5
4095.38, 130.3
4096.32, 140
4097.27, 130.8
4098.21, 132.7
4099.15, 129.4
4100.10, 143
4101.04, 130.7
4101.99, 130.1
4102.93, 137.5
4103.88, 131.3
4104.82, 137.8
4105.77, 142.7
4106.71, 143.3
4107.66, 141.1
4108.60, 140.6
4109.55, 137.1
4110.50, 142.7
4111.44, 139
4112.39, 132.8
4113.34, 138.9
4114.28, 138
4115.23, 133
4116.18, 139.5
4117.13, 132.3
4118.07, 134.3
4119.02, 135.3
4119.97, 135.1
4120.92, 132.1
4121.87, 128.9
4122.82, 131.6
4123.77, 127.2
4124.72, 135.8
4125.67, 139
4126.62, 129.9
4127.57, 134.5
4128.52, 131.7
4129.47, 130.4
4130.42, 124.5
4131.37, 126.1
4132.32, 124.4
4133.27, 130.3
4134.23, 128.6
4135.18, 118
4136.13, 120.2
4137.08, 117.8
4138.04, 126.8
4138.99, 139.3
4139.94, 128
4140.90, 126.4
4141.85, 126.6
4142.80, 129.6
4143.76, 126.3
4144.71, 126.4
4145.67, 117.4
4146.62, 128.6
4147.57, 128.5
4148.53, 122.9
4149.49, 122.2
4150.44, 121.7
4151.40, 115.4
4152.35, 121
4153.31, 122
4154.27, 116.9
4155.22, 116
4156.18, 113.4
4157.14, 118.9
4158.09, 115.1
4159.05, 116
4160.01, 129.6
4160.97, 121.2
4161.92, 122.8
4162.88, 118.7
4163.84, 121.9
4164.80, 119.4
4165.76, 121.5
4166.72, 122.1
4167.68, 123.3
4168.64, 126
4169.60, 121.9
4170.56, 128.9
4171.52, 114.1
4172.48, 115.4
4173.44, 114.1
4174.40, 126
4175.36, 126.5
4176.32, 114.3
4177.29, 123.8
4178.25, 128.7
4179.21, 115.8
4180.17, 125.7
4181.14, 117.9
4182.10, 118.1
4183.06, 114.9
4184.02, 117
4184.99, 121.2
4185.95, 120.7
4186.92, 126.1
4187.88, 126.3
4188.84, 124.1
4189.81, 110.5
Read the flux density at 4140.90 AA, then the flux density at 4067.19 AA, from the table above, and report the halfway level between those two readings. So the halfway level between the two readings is 125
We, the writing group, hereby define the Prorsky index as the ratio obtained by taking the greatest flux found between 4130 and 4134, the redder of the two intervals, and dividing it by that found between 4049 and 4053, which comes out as 1.00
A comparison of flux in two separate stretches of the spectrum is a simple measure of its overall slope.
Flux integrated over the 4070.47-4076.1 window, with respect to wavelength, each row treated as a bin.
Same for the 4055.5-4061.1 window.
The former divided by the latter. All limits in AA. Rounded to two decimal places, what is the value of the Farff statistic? 1.07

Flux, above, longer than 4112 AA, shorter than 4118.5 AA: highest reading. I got 139.5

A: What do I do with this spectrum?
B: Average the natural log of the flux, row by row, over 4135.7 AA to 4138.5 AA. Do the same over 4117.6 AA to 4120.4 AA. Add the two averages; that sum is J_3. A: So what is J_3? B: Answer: 9.70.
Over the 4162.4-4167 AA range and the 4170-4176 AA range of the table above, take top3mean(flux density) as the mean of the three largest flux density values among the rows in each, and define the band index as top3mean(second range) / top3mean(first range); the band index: 1.04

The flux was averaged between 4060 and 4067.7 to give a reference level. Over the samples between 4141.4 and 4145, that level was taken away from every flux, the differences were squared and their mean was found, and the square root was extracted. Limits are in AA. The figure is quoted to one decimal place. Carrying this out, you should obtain 1.7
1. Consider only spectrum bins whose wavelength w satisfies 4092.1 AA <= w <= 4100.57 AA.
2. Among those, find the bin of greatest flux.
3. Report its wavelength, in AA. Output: 4094.44 AA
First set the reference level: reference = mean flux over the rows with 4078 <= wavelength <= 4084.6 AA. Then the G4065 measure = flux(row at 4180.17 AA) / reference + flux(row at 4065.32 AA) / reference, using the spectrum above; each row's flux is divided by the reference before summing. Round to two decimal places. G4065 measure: 1.95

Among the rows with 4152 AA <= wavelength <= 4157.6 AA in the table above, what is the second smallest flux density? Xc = 116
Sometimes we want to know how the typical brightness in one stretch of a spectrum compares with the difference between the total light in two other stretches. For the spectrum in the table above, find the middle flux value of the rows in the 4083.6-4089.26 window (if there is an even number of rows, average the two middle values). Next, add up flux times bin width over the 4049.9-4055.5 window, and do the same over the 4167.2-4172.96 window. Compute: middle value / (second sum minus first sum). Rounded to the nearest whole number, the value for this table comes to -28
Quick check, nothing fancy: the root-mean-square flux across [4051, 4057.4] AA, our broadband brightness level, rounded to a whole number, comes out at 124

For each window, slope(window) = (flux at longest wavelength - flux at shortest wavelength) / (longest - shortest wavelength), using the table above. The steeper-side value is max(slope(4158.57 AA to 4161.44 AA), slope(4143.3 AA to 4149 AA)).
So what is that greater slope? 2.7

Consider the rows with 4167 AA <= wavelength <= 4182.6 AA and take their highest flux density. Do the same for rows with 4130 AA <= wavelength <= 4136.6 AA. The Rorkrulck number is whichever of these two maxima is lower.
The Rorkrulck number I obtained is 129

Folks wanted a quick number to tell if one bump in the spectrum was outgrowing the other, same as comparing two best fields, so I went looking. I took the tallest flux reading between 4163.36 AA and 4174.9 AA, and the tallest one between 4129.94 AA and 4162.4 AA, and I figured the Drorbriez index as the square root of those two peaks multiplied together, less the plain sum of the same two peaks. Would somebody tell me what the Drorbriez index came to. -134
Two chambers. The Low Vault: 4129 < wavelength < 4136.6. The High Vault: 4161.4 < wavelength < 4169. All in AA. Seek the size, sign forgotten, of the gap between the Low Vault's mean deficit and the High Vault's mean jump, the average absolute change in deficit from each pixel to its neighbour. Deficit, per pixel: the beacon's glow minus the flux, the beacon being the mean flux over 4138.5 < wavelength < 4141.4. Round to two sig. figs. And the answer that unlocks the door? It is 3.6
